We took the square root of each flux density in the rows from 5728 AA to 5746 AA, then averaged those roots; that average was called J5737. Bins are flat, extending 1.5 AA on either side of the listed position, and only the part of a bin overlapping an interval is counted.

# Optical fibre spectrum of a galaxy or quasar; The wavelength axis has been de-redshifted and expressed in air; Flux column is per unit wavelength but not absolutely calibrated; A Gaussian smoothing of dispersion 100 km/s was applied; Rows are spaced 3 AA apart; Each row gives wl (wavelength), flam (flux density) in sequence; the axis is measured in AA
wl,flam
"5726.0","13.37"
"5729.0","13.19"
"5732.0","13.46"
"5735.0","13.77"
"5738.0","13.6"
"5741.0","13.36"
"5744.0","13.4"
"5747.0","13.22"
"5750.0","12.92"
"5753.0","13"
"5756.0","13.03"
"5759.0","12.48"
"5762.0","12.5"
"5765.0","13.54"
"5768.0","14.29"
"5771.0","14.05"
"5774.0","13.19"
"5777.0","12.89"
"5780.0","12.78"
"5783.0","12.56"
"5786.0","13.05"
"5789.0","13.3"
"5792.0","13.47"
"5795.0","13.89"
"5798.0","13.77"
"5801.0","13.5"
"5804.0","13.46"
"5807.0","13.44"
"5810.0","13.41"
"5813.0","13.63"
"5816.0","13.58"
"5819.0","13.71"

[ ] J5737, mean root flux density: 3.67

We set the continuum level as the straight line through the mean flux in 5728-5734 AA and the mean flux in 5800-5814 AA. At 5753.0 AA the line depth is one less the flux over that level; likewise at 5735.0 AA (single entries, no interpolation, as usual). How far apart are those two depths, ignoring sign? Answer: 0.06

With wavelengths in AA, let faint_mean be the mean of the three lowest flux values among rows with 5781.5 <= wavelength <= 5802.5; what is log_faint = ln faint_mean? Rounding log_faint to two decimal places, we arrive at 2.56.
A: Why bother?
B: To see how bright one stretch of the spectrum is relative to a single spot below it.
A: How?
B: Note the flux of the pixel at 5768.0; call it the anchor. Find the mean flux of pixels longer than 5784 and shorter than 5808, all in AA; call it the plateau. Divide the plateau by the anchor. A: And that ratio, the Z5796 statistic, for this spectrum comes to 0.94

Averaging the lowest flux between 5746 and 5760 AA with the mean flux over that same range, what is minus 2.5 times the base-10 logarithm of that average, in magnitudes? -2.76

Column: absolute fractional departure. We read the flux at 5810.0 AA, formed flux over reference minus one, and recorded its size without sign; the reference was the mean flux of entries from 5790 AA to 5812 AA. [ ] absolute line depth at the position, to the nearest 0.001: 0.011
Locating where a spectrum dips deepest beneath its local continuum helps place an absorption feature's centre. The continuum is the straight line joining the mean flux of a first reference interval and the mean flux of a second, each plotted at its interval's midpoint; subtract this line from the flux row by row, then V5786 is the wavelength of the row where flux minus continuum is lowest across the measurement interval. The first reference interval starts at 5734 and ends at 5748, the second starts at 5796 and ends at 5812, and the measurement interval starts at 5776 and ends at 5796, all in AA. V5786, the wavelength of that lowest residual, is 5783.0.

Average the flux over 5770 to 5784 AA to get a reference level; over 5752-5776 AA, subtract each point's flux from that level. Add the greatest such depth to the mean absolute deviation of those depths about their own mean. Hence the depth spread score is 1.1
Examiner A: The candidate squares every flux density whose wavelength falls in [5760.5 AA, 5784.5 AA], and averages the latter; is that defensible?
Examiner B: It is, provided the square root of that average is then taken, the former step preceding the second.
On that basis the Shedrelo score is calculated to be 13.2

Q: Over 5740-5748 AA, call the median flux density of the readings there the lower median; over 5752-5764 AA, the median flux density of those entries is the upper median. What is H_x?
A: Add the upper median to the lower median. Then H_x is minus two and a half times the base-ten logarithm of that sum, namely -3.54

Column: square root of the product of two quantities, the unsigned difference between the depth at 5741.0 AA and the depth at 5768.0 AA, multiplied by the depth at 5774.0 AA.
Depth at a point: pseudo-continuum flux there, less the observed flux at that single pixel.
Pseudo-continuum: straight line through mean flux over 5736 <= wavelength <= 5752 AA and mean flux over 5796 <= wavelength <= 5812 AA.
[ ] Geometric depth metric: 0.43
